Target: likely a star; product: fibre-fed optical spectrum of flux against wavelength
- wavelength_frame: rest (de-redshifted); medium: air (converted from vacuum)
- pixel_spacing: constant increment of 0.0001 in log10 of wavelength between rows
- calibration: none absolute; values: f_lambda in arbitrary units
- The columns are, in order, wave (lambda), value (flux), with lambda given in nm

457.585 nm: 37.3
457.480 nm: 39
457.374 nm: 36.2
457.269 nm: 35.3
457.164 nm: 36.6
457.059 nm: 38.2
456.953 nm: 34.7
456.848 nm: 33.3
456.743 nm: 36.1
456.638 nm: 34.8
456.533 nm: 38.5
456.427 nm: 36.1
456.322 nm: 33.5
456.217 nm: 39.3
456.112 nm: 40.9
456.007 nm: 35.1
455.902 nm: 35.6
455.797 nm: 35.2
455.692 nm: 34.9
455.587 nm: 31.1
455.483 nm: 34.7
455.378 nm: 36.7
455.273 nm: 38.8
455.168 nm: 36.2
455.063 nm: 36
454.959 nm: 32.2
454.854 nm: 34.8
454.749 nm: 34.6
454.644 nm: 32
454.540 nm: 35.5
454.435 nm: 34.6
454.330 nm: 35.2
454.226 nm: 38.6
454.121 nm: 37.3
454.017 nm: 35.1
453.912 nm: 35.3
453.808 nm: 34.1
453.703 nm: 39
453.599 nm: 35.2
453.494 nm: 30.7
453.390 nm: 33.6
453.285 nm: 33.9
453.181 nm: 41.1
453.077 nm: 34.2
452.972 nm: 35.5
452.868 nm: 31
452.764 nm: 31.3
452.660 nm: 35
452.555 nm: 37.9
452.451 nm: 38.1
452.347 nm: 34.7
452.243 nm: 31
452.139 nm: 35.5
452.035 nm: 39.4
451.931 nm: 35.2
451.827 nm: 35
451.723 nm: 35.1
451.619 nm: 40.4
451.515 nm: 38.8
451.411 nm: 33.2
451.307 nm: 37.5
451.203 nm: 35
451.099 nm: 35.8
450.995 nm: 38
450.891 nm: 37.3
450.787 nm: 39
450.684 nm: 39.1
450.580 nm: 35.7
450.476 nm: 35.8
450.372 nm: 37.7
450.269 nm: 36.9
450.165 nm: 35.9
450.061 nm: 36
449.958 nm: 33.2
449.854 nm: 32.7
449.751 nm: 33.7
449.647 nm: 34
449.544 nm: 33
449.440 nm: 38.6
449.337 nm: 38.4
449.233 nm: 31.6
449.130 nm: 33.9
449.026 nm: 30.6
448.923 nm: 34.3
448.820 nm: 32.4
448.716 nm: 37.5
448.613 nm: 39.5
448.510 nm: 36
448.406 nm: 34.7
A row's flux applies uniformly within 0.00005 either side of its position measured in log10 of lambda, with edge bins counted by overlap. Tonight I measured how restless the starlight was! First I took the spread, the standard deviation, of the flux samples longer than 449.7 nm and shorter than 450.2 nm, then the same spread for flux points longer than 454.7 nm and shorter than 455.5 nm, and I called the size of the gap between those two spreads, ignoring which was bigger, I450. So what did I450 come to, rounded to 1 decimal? 0.4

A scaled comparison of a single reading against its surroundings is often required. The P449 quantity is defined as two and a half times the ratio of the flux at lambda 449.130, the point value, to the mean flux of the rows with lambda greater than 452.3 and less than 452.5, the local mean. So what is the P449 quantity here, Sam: 2.33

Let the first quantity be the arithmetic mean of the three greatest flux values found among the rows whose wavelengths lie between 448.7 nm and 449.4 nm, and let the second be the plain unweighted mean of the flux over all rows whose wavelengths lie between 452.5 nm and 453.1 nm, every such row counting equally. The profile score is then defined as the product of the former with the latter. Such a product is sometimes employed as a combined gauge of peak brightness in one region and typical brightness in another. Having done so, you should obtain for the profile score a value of 1254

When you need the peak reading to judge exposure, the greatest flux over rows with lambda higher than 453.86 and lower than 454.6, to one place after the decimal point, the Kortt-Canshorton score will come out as 38.6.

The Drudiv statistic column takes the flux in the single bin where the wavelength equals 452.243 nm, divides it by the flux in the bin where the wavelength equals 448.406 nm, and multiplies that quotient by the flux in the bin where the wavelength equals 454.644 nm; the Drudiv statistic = 29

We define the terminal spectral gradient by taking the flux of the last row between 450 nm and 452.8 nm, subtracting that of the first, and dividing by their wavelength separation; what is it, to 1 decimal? -1.7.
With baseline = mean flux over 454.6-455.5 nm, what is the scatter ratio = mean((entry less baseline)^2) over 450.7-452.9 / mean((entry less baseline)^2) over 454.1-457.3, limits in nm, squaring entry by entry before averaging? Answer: 1.6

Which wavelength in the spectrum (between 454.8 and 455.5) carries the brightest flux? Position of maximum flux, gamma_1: 455.273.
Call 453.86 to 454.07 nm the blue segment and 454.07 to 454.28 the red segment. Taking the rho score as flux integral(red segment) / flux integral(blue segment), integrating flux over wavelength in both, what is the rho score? 1.08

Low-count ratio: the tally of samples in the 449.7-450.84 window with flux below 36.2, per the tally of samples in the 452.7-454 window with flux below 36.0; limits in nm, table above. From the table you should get 0.7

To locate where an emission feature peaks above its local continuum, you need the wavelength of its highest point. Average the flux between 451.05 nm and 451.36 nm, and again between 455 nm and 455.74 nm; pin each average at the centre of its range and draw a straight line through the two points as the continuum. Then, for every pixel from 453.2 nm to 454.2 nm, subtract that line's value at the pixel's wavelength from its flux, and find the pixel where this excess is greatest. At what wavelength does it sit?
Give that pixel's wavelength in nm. 453.703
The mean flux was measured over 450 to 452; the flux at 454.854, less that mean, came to -2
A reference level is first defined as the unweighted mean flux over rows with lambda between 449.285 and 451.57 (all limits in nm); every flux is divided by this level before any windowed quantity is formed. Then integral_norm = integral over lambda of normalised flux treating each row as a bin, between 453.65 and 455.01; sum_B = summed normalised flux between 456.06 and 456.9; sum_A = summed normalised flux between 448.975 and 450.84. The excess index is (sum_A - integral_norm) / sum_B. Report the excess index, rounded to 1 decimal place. 2.0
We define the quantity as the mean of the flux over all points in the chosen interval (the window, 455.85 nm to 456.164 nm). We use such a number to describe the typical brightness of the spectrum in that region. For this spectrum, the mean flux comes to 37.2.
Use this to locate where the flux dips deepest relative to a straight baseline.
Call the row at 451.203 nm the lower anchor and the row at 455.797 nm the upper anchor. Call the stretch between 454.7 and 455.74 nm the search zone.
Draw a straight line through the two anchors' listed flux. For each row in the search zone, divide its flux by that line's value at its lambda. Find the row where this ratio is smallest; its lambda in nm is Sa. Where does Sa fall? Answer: 455.587 nm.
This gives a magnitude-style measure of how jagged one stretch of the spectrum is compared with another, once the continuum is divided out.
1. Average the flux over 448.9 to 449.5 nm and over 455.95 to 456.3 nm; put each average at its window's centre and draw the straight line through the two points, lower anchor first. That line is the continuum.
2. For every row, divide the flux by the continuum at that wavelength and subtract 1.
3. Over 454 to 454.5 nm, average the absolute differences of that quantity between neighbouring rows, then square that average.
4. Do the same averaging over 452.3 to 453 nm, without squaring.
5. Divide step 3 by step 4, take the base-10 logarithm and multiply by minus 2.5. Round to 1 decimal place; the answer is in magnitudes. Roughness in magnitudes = 3.6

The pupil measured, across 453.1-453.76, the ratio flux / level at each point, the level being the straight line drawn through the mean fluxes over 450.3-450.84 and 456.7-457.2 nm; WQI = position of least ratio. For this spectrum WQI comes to 453.494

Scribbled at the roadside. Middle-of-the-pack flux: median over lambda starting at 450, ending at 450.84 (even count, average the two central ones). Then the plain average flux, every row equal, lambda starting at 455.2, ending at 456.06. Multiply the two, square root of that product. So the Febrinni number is 35.9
